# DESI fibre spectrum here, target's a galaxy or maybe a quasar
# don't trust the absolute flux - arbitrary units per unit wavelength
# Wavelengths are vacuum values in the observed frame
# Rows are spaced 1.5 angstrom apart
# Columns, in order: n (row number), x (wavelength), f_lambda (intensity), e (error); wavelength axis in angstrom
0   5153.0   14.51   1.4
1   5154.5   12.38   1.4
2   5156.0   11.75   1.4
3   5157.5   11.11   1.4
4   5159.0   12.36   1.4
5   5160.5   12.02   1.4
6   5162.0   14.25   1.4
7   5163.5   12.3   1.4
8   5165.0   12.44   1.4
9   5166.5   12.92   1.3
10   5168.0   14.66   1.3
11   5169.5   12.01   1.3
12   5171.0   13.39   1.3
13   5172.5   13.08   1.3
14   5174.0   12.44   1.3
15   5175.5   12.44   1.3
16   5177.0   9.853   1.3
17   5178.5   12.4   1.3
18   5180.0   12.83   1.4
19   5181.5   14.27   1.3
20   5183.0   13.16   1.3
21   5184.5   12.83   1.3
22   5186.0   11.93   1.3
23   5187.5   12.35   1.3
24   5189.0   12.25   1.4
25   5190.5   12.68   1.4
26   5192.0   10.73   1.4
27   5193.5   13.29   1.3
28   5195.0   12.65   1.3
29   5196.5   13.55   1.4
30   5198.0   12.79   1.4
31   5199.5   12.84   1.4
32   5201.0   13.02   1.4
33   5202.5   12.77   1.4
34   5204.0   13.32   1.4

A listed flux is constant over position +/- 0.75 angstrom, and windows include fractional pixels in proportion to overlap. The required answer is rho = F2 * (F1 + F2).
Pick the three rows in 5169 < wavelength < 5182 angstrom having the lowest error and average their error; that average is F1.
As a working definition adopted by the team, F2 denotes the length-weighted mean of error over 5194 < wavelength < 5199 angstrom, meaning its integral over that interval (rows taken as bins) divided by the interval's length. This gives 3.6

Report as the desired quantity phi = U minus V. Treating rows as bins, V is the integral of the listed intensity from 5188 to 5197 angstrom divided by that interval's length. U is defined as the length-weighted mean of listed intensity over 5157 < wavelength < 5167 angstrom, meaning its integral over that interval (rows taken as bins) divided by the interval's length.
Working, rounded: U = 12.5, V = 12.5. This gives 0.0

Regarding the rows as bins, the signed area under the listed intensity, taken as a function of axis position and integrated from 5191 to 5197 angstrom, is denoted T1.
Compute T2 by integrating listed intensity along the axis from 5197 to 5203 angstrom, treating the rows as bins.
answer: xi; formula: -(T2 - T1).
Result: -2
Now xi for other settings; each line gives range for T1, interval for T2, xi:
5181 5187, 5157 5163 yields 3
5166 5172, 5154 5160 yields 8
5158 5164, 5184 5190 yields 2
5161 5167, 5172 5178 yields 6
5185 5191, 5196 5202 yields -4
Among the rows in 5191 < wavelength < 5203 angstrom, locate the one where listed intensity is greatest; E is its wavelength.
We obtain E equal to 5196.5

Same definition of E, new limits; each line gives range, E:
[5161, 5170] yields 5168.0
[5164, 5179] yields 5168.0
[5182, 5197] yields 5196.5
